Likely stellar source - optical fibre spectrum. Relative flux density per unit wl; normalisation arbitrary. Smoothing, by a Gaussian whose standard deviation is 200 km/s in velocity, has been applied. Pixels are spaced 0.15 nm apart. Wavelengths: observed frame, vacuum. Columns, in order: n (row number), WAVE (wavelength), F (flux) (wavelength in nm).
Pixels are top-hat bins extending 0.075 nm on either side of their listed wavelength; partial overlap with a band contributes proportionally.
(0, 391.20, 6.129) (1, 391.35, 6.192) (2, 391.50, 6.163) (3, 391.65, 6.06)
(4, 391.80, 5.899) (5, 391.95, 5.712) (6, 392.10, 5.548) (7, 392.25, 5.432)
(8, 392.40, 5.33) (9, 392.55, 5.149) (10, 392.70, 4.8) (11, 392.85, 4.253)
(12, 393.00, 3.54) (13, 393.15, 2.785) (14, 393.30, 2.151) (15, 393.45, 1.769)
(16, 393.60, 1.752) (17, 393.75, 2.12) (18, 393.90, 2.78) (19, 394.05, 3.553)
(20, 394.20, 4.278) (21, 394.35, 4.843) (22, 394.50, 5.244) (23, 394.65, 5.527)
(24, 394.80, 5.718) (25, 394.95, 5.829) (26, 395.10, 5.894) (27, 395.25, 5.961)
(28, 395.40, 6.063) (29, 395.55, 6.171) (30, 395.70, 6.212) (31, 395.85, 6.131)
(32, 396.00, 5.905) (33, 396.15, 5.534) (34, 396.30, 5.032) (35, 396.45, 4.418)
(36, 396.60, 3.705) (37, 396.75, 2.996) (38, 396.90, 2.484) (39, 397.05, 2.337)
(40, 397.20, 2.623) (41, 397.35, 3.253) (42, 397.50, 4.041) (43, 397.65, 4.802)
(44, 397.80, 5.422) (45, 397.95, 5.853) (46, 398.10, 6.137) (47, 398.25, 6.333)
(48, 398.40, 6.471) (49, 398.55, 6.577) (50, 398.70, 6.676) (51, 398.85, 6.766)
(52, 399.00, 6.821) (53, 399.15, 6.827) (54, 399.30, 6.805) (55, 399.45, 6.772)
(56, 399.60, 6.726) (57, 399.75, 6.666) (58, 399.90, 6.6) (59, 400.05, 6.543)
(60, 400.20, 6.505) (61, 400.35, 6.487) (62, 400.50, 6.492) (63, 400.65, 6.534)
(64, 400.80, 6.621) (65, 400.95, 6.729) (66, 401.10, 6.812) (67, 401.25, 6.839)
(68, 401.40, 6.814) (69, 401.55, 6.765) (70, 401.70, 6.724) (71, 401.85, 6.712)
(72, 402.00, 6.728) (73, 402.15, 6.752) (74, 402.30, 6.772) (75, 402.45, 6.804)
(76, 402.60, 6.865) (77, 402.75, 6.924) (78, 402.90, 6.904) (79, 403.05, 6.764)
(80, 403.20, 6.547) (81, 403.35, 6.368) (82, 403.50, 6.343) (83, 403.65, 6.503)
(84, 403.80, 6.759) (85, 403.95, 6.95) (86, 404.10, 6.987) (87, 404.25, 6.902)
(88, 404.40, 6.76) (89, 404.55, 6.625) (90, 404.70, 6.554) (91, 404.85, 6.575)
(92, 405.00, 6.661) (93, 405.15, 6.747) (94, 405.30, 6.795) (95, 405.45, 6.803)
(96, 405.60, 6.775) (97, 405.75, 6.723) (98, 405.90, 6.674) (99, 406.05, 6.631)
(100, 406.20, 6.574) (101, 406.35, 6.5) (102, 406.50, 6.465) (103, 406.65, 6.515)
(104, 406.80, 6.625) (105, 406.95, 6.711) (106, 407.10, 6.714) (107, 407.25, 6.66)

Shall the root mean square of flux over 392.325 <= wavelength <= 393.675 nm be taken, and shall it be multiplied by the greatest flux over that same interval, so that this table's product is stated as 20.0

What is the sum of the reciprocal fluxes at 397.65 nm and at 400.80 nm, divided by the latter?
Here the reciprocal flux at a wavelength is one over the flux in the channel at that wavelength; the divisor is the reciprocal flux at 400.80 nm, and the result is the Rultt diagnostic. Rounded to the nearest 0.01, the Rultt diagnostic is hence 2.38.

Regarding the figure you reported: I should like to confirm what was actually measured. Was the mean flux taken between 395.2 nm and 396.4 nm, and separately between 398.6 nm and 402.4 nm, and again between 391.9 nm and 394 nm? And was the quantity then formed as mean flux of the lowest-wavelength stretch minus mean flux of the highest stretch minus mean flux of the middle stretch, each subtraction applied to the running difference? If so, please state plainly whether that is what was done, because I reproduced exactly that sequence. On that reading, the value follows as -8.8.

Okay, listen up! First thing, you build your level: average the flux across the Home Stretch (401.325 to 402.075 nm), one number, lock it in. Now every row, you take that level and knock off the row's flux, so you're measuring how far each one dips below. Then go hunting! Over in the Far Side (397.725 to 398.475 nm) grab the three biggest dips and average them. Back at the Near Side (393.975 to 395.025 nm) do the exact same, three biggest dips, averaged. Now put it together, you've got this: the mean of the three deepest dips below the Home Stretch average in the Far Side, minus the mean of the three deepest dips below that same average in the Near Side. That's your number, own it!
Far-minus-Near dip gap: -1.6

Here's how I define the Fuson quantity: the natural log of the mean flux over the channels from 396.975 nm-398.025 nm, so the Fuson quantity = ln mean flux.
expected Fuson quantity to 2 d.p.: 1.40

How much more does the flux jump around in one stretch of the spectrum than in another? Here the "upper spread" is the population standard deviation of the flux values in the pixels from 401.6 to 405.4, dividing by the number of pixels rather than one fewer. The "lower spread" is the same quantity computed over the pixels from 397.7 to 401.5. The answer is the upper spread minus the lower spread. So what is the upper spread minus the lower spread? -0.16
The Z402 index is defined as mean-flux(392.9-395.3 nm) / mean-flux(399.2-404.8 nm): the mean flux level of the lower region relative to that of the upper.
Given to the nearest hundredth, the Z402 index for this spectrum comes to 0.59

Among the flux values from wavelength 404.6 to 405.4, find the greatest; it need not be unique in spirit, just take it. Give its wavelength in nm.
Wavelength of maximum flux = 405.30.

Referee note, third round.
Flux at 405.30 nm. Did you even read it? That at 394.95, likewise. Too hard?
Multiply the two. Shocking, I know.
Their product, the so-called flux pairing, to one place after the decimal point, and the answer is 39.6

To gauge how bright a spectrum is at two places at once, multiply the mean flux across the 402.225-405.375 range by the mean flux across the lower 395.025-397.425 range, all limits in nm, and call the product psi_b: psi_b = 31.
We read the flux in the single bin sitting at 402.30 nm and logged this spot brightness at 6.772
